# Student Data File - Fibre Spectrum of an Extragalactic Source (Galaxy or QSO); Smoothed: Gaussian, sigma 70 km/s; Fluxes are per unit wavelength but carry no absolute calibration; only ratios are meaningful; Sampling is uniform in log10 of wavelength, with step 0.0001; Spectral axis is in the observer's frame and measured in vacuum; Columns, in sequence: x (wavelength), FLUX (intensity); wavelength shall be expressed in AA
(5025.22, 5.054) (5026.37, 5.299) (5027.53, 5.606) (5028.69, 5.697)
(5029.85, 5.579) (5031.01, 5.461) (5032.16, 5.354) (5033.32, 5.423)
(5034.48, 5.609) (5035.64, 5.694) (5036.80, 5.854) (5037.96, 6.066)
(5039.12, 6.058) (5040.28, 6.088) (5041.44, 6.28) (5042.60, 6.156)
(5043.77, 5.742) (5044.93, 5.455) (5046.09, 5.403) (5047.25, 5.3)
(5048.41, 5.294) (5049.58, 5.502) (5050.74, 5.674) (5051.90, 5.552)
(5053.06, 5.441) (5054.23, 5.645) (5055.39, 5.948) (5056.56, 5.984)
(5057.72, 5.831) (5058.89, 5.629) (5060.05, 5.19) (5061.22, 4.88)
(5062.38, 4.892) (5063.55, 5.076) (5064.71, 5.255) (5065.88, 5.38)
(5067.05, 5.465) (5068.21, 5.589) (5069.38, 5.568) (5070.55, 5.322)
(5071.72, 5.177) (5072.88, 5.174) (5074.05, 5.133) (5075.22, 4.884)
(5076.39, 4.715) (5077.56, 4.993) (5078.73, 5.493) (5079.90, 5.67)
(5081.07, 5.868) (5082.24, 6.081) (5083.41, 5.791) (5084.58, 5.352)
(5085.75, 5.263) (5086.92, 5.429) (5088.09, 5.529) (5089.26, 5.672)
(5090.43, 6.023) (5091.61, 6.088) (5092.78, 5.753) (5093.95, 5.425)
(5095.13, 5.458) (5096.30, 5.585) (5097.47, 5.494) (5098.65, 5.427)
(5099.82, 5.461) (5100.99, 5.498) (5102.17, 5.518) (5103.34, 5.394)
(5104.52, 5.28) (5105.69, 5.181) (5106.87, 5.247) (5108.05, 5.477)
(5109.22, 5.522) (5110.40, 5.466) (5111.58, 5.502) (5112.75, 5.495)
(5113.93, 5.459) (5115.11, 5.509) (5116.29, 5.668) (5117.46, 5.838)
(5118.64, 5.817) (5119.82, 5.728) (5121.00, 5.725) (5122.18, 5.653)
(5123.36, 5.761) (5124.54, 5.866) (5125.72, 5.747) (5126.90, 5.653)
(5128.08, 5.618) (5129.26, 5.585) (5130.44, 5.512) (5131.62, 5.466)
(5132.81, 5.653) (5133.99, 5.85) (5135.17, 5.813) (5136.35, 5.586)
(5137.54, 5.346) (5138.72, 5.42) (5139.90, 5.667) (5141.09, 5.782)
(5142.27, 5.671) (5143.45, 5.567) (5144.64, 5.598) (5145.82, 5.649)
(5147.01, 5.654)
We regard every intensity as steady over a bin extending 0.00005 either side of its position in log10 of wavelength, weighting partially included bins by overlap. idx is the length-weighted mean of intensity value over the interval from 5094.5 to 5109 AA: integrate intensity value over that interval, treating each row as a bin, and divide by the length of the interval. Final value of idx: 5.42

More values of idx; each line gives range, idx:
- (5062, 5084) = 5.35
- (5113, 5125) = 5.69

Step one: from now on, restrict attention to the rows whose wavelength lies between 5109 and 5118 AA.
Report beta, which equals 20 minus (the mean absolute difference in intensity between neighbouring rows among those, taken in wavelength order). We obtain 19.9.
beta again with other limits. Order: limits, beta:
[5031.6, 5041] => 19.9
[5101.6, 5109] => 19.9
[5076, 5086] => 19.7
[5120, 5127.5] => 19.9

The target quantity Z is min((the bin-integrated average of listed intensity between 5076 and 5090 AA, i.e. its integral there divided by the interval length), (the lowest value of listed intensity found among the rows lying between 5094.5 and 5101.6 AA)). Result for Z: 5.43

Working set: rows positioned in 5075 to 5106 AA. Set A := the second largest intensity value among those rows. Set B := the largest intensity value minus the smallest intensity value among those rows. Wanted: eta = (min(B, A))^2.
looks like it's 1.9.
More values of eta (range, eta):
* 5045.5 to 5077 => 1.6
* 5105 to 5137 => 0.5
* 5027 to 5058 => 1.0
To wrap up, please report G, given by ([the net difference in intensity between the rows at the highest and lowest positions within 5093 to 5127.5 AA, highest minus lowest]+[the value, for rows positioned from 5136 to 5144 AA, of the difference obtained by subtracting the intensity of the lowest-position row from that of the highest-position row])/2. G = 0.10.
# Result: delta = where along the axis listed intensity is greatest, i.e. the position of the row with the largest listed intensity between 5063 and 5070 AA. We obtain 5068.21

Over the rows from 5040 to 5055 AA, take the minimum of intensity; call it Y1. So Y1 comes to 5.294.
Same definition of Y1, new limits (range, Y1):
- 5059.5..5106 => 4.715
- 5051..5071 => 4.88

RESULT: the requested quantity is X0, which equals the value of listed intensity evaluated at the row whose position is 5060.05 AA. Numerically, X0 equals 5.19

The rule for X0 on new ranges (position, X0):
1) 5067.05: 5.465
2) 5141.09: 5.782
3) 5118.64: 5.817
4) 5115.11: 5.509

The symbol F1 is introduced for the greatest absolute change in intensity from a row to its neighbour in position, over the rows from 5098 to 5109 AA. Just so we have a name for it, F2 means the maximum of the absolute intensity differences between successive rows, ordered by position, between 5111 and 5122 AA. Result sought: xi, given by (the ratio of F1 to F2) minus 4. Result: -2.6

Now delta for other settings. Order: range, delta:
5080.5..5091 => 5082.24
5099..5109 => 5102.17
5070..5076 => 5070.55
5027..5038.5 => 5037.96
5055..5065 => 5056.56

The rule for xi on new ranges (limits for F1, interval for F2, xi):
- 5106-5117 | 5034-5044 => -3.4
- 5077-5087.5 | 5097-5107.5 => 0.0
